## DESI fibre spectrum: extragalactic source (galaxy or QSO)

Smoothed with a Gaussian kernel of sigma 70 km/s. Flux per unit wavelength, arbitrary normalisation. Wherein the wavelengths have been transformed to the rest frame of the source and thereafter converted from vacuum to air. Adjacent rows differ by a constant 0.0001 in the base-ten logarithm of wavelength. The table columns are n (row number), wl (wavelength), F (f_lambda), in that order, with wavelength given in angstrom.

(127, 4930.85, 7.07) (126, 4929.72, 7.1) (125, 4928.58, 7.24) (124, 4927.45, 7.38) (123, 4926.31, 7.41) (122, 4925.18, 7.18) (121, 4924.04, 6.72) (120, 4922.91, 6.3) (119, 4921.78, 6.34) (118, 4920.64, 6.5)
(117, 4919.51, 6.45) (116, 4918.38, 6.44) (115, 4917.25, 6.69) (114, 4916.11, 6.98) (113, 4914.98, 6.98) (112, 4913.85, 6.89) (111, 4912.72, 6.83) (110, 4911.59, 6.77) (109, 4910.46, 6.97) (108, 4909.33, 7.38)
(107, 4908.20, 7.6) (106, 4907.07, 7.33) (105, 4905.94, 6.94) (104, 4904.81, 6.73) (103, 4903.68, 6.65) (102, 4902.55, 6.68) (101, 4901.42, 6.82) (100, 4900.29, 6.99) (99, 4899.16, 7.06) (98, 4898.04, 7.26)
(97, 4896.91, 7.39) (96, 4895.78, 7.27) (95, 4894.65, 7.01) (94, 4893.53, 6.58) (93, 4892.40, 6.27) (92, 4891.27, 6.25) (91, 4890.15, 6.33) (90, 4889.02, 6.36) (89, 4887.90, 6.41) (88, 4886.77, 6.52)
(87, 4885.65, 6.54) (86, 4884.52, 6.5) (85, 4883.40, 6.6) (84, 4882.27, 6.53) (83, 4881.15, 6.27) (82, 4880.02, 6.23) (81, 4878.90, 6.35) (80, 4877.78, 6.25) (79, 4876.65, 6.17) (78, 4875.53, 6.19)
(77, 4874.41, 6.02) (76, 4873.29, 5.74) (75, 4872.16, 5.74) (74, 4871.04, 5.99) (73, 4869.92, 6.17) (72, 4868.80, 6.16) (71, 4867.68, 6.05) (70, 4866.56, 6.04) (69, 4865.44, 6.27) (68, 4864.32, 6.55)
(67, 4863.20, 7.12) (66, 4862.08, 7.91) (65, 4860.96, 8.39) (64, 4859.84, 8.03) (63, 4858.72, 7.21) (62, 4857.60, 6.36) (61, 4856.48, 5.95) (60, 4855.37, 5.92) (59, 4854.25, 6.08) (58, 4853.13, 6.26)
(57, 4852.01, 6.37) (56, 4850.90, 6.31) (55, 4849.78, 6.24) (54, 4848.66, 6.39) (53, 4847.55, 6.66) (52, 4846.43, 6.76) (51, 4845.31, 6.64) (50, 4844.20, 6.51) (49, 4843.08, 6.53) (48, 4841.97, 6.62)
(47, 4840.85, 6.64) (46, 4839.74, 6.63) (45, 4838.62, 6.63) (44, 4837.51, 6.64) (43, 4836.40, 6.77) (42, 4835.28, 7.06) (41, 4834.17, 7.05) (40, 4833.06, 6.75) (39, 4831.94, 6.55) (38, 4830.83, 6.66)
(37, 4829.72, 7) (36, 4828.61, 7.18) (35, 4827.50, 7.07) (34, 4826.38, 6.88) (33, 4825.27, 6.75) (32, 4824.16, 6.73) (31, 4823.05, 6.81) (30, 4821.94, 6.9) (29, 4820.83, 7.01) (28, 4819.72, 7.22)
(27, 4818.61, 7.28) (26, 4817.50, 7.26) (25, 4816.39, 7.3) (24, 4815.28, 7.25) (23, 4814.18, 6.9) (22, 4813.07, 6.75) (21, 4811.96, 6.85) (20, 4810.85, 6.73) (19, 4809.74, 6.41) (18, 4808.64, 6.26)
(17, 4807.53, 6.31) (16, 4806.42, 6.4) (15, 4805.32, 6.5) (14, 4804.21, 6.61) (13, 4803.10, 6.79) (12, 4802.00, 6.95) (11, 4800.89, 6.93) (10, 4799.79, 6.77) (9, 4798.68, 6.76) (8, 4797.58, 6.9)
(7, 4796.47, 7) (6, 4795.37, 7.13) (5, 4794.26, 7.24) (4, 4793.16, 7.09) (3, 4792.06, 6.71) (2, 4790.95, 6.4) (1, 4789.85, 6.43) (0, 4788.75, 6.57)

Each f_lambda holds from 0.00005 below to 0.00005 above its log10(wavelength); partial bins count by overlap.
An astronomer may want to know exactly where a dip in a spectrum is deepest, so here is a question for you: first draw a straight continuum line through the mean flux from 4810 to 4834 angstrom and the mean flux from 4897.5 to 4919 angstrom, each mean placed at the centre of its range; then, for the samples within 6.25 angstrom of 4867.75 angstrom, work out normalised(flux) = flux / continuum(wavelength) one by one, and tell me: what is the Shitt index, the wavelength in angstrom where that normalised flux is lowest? 4873.29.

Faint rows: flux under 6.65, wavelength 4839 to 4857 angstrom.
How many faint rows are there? 14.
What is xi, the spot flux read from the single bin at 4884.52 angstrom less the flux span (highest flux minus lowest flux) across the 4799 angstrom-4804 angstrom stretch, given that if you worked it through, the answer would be 6.32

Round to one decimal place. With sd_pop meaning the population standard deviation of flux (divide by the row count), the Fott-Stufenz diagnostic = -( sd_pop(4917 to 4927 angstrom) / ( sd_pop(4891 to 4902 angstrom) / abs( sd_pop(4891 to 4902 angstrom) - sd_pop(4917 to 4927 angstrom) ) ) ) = 0.0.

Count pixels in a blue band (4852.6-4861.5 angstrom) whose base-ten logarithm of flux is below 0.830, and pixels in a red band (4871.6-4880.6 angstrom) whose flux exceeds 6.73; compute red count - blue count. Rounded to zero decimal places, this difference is -5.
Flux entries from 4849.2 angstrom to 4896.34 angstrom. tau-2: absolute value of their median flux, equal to 6.3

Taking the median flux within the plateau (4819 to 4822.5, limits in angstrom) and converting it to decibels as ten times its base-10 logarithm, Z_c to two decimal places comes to 8.46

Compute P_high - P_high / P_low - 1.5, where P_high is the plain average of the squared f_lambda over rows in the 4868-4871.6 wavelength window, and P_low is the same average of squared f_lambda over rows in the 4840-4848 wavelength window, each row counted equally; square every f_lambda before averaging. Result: 34.9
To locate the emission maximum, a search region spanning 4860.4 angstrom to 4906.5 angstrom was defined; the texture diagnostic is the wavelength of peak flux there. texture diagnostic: 4860.96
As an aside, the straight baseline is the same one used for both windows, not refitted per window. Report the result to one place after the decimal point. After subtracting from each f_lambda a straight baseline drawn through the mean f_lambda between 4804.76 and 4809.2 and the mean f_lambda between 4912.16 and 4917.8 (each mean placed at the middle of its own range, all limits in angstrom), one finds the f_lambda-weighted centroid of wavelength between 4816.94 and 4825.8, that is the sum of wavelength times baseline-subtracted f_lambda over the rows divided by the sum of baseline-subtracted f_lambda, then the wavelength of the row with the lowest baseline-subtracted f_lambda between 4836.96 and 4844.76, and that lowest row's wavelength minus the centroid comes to 23.8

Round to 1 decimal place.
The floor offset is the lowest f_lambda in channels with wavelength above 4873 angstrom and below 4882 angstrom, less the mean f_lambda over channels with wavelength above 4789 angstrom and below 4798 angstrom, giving -1.1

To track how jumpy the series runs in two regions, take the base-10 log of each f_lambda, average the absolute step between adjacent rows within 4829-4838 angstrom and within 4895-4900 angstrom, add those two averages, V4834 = 0.022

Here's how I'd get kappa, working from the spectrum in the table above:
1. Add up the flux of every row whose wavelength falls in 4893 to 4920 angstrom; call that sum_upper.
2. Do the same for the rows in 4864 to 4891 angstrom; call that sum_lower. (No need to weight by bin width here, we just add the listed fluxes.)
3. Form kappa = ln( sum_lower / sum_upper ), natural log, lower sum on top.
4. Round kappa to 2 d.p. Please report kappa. -0.11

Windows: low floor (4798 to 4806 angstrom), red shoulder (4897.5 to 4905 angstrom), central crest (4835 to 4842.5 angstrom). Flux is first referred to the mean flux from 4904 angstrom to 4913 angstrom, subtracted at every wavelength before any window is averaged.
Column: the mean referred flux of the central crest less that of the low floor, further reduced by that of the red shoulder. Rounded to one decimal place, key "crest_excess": 0.1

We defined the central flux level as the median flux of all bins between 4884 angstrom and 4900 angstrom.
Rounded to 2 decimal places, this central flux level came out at 6.53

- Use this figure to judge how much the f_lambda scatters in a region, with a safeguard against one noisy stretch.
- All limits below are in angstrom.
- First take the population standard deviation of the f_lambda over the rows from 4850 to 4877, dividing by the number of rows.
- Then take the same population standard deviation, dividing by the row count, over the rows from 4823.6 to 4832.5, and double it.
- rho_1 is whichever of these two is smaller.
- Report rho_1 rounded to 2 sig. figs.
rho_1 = 0.41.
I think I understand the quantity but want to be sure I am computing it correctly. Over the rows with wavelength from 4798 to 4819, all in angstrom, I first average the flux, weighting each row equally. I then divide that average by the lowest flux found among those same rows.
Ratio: 1.08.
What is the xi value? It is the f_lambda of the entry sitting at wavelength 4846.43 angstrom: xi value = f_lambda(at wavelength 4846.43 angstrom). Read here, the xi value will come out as 6.76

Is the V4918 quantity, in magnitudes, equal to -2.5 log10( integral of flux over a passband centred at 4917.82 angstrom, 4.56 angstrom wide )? -3.70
